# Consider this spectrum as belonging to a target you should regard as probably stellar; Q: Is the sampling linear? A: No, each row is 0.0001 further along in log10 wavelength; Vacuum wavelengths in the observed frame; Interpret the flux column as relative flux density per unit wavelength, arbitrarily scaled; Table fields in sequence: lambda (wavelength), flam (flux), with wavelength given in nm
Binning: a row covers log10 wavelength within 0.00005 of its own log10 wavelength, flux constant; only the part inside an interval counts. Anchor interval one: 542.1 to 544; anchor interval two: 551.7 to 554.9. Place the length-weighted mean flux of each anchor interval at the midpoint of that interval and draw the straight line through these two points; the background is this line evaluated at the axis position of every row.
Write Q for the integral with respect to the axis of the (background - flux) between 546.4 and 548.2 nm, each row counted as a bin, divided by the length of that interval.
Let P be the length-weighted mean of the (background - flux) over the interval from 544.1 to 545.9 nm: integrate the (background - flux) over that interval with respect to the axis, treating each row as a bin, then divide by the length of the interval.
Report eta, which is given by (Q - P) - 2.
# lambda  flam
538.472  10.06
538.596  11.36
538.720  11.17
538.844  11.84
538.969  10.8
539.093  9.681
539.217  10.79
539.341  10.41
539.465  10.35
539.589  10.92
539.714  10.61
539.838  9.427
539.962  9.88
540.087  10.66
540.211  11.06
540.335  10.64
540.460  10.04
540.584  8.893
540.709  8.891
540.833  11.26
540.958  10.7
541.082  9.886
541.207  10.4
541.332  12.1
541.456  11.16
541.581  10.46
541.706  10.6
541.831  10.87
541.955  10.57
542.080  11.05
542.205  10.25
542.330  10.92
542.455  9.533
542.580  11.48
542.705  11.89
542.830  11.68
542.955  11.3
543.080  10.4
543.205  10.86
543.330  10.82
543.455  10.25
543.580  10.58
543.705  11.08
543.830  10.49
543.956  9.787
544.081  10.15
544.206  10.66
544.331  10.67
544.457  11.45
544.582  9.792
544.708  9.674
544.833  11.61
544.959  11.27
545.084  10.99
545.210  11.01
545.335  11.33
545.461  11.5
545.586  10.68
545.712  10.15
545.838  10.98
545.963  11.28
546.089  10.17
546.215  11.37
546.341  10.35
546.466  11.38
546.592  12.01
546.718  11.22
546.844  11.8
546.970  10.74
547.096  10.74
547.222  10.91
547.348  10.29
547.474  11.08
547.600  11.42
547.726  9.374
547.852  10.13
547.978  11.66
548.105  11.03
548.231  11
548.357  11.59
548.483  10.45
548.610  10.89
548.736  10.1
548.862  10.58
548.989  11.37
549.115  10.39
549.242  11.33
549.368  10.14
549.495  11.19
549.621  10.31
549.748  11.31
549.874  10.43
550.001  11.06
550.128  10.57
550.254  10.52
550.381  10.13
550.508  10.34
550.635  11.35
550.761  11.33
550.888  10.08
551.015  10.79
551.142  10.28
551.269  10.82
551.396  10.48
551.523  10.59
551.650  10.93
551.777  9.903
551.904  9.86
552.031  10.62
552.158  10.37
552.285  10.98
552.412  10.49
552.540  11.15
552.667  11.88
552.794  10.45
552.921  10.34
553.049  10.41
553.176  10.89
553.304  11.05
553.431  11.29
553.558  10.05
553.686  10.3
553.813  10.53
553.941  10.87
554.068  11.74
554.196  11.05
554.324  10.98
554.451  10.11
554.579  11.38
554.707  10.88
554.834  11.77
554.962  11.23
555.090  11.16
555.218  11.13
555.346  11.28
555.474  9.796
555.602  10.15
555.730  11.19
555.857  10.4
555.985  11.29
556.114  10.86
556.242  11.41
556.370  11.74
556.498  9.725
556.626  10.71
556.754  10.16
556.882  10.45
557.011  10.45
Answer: -2.16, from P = -0.05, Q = -0.21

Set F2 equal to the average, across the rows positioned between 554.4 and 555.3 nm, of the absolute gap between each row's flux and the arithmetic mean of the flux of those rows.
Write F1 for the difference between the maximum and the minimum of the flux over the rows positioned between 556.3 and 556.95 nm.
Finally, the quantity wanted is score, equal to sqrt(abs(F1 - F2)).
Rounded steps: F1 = 2.0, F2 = 0.342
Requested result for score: 1.3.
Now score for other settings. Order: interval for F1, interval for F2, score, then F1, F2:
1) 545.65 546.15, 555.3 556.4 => 0.8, 1.1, 0.534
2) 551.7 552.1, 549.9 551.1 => 0.6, 0.8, 0.397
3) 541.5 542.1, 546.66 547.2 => 0.5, 0.6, 0.385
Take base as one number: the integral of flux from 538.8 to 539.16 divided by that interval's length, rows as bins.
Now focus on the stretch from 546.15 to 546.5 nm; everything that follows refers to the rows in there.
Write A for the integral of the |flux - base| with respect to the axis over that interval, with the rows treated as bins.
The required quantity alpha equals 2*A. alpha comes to 0.4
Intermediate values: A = 0.20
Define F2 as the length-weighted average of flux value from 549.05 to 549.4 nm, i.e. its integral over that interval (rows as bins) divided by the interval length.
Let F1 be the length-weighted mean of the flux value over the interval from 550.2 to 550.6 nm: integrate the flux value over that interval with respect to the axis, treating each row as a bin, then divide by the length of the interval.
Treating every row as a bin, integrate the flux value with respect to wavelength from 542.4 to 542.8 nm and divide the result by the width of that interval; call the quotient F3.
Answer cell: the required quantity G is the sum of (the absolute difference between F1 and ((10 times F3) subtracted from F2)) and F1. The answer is 121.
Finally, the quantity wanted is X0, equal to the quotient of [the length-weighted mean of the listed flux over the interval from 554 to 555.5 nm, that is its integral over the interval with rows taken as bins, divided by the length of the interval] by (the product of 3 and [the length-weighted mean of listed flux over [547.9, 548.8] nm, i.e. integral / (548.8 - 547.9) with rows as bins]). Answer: 0.337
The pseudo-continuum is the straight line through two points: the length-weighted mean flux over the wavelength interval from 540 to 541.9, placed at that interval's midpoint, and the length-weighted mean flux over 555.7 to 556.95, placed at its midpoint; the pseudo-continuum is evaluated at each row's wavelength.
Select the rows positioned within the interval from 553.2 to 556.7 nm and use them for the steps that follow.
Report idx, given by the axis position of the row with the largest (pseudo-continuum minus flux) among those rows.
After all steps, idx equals 556.498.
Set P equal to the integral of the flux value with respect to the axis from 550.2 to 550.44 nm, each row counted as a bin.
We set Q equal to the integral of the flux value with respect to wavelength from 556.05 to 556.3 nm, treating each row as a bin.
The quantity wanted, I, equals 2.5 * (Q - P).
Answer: 0.8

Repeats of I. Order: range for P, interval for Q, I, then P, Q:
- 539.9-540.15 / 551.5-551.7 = -1.0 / 2.6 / 2.16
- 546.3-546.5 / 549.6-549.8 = 0.0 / 2.2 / 2.17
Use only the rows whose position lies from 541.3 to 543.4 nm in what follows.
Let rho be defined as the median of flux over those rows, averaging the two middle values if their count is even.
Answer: 10.87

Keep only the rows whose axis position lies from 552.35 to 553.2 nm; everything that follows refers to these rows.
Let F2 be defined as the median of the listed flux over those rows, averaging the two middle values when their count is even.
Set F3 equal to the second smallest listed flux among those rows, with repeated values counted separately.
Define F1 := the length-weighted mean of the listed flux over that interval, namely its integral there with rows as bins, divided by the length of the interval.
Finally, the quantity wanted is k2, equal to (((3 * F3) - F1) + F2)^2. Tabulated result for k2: 956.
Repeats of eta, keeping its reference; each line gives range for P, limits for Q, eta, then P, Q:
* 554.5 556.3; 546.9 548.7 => -1.82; -0.21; -0.03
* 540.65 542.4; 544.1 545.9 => -2.17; 0.12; -0.05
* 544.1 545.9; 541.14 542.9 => -2.10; -0.05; -0.16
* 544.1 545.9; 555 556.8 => -1.97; -0.05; -0.02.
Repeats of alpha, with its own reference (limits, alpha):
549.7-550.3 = 0.4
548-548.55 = 0.5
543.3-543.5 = 0.1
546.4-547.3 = 1.0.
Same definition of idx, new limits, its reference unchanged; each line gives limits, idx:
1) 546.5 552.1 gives 547.726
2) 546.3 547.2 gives 546.341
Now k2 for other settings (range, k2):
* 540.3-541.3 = 717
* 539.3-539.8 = 974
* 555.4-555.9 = 919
